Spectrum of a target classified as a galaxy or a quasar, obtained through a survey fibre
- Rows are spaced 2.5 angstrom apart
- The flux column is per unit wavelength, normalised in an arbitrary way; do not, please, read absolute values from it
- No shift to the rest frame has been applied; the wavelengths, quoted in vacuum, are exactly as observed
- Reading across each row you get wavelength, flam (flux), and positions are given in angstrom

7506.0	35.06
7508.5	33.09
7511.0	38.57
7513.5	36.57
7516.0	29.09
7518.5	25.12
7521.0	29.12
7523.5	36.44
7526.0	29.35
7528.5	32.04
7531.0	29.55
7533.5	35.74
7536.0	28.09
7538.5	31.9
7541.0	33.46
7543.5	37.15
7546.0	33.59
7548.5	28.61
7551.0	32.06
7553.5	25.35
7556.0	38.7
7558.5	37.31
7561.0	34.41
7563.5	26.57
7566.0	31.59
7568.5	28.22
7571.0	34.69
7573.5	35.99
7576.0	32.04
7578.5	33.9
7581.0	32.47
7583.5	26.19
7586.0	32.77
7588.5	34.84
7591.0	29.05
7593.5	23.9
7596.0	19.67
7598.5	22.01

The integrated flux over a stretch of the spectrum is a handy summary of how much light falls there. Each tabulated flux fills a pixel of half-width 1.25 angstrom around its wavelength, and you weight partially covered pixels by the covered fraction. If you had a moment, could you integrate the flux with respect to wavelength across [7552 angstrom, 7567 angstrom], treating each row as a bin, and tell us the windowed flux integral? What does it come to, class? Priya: 485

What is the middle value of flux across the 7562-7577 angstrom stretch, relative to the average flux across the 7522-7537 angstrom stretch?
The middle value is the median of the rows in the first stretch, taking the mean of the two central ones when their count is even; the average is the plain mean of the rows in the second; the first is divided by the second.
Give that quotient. 0.998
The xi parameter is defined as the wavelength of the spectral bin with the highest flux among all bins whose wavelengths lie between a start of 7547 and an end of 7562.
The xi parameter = 7556.0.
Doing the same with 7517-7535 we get 7523.5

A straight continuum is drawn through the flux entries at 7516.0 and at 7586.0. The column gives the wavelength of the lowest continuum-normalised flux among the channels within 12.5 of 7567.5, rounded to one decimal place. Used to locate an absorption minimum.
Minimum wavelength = 7563.5 angstrom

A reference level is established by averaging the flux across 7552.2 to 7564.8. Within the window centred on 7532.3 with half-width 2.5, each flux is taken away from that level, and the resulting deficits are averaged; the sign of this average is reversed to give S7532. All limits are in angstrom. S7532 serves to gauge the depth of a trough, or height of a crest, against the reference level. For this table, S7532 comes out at 0.2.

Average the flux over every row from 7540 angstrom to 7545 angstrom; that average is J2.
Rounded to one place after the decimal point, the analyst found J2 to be 35.3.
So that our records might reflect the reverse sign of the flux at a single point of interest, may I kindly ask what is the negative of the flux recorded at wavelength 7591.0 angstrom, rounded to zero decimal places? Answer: -29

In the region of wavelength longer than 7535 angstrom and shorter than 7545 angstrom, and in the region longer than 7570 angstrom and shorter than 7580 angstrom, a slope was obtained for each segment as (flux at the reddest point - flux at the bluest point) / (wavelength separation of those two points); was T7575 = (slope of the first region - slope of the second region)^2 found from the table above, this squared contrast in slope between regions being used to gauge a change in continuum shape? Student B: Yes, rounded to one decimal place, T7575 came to 1.7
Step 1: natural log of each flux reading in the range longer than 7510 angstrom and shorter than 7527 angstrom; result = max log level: 3.65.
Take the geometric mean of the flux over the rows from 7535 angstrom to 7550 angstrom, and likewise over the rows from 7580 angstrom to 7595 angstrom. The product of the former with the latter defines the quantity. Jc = 947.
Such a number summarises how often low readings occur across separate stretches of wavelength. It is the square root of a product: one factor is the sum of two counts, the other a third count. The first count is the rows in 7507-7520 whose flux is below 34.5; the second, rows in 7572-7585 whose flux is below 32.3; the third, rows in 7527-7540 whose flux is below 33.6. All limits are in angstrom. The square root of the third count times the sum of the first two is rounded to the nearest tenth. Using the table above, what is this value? 4.5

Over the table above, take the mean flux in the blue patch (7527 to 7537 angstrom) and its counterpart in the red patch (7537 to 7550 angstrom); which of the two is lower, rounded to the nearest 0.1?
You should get 31.4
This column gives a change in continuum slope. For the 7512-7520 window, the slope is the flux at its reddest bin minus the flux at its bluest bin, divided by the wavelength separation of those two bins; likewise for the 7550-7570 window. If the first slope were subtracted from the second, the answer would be 2.1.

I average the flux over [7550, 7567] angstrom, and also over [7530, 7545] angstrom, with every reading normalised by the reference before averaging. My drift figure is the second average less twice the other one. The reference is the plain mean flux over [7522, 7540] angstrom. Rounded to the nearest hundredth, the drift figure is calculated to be -1.00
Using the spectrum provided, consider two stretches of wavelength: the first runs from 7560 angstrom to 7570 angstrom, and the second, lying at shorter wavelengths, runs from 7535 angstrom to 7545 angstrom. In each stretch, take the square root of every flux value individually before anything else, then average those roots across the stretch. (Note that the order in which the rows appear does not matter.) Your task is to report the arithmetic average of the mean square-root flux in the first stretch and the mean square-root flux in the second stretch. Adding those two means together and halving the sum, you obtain 5.60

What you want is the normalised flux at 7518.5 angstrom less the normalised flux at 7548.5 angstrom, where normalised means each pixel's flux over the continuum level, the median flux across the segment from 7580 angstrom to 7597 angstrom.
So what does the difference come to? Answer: -0.12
